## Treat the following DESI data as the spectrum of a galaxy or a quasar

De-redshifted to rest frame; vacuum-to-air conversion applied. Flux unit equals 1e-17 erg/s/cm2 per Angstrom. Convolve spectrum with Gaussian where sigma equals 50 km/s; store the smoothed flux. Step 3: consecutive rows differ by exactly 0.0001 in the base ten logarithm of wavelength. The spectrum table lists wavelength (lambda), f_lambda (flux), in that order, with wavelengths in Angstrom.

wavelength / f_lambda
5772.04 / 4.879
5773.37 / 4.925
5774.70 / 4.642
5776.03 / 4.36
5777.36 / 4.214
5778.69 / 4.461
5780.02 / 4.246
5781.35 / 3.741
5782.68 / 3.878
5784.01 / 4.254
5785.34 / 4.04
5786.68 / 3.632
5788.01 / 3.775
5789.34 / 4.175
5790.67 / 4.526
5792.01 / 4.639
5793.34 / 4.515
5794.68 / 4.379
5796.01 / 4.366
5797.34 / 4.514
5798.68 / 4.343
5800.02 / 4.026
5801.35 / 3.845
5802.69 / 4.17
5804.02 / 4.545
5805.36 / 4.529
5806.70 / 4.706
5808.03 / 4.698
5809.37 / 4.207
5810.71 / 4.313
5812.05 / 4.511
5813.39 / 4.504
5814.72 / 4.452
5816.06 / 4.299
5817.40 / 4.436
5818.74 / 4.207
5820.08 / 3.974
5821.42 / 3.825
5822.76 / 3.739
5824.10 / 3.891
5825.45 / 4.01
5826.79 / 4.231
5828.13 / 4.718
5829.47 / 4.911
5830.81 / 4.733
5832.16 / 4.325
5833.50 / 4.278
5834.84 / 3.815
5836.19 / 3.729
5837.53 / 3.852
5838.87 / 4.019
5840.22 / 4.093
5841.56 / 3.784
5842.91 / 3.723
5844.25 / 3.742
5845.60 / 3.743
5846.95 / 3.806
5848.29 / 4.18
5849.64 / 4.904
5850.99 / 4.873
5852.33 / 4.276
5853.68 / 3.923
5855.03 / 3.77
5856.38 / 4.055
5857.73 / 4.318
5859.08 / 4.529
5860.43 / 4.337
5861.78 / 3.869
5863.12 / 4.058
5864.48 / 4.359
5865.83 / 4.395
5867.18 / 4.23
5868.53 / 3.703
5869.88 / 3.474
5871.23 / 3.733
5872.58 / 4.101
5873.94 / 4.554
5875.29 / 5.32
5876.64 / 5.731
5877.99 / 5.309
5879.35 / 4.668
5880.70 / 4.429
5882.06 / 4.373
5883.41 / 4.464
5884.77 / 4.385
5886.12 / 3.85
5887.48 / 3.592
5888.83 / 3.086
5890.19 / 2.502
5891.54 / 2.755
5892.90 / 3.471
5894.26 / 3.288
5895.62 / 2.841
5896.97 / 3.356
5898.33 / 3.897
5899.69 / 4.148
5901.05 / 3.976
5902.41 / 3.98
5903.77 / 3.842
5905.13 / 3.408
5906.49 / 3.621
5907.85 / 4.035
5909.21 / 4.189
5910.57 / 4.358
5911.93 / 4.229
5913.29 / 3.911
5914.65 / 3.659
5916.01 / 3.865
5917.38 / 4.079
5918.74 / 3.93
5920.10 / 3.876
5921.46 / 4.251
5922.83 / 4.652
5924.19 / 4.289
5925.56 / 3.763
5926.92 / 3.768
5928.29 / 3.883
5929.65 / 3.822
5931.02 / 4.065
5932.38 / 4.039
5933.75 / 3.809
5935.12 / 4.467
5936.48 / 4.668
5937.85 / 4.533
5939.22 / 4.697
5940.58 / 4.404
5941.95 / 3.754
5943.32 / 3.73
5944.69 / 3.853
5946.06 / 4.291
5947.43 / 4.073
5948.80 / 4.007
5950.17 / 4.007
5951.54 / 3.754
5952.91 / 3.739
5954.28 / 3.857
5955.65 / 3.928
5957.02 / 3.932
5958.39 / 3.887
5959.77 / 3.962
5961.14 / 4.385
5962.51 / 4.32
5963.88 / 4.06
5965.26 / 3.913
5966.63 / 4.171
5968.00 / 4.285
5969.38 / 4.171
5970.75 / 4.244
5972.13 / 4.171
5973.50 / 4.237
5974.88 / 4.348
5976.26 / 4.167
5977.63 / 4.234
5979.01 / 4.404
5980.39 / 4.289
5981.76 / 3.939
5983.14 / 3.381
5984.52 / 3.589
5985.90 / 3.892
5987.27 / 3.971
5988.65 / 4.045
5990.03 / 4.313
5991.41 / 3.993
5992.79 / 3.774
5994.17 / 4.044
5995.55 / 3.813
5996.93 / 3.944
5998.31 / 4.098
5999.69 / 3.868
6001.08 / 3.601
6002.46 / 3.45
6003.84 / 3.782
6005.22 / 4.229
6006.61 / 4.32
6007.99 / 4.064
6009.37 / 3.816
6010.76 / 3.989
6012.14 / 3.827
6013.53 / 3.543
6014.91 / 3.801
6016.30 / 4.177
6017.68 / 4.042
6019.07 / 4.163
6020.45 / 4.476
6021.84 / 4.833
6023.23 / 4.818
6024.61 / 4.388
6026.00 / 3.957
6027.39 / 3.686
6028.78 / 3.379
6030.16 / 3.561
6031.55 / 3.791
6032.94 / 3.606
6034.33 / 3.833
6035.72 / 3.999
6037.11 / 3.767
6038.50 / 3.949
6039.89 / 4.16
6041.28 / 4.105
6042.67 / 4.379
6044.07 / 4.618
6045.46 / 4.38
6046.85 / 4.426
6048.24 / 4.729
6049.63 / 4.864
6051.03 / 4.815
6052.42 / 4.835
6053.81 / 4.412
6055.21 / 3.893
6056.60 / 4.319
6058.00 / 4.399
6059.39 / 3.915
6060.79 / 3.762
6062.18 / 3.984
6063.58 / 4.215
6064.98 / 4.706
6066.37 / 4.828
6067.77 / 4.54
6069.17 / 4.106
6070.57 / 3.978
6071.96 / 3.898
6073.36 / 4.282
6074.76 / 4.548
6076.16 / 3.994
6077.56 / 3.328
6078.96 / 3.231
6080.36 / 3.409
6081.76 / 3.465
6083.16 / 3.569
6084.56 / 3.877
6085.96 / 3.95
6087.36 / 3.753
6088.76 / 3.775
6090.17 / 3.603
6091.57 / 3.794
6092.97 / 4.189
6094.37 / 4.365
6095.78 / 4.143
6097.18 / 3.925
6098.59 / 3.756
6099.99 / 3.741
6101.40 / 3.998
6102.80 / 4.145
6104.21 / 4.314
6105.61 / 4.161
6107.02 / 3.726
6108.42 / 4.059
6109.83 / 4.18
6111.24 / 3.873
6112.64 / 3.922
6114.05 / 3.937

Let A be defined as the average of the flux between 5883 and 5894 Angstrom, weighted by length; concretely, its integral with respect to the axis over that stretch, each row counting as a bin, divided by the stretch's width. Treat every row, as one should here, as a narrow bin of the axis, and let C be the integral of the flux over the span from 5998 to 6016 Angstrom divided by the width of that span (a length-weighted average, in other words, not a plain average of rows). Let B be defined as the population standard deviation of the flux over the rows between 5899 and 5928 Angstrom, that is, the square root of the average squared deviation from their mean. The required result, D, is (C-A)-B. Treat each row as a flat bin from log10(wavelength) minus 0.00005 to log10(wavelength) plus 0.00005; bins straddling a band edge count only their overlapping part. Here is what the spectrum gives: 0.12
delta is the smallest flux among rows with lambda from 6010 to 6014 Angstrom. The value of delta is 3.543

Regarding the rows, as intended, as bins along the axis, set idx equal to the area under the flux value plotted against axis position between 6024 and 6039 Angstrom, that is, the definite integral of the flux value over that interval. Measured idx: 57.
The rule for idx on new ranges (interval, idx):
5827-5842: 63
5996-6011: 59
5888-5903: 51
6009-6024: 62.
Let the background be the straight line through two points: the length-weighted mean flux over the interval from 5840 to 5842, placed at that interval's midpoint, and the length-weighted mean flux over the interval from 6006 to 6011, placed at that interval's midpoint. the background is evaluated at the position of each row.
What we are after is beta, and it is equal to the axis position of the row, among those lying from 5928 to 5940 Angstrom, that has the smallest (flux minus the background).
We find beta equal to 5933.75 Angstrom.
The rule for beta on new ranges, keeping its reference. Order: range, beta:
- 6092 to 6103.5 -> 6099.99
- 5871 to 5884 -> 5871.23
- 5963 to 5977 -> 5965.26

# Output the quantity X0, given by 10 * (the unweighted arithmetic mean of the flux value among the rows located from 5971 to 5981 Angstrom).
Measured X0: 42.6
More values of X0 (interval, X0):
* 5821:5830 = 41.9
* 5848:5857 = 42.8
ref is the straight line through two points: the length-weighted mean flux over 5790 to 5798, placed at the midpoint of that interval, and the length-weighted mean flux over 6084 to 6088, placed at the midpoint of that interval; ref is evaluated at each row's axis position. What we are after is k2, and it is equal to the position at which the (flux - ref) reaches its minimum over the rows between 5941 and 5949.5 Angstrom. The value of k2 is 5943.32 Angstrom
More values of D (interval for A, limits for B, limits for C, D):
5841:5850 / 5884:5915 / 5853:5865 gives -0.33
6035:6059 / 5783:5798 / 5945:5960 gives -0.71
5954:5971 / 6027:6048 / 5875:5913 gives -0.49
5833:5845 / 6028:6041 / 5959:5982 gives 0.08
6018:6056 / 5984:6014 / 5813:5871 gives -0.31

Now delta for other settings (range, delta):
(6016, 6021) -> 4.042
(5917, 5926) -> 3.763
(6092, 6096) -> 4.143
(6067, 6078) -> 3.328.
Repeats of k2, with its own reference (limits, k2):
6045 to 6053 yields 6045.46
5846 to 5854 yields 5846.95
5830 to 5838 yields 5836.19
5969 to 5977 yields 5969.38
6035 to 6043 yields 6037.11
